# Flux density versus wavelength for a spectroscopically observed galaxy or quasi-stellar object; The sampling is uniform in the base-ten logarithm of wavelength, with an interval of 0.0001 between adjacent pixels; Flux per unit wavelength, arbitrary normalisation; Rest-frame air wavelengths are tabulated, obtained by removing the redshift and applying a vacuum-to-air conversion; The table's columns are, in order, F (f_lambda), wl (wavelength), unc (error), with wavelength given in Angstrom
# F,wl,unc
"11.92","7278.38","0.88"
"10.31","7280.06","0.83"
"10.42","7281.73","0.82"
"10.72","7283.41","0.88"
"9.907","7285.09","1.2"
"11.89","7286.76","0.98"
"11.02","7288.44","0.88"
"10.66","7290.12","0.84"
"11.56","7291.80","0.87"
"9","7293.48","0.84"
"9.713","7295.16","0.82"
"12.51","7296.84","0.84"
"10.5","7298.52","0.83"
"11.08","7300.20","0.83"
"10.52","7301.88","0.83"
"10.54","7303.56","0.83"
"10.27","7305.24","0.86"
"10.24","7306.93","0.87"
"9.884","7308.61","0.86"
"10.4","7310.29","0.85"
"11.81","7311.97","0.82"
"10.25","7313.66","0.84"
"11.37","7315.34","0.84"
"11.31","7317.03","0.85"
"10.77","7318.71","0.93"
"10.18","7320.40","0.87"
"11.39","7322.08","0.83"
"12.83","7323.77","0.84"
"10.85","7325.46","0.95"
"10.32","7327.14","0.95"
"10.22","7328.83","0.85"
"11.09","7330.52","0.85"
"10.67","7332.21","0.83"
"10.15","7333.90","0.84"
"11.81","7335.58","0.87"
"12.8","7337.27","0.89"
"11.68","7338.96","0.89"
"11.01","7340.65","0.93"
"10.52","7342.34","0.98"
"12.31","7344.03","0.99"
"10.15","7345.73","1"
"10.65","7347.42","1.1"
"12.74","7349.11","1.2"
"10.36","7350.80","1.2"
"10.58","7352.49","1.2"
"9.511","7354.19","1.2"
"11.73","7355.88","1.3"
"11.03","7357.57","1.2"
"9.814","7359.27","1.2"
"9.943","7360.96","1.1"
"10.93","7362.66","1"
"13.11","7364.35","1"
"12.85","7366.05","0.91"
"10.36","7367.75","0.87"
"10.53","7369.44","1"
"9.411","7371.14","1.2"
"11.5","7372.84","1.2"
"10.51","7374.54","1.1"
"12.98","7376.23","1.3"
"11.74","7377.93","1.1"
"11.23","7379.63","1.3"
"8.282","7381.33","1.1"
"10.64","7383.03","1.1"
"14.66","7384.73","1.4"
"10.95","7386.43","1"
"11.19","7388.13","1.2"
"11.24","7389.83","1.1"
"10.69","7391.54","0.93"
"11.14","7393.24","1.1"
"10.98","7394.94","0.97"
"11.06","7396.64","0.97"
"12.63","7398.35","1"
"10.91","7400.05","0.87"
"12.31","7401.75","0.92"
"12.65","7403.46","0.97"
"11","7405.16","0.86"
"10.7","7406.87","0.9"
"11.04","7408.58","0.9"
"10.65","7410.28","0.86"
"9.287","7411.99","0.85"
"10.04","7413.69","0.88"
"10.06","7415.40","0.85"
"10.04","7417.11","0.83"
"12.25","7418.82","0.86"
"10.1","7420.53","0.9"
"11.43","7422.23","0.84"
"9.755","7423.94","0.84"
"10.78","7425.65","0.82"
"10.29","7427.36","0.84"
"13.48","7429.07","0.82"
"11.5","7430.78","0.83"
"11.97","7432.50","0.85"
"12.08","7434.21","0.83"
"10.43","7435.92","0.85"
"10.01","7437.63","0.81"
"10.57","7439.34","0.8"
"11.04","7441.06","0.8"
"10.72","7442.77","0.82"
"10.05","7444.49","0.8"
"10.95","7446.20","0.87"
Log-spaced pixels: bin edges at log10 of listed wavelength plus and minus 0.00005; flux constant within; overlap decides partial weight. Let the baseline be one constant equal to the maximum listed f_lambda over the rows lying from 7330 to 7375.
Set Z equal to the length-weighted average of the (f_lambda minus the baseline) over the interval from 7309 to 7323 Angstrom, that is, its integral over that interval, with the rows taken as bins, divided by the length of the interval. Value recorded -2.20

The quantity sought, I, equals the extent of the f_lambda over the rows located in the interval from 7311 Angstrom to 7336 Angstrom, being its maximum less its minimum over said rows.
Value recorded 2.7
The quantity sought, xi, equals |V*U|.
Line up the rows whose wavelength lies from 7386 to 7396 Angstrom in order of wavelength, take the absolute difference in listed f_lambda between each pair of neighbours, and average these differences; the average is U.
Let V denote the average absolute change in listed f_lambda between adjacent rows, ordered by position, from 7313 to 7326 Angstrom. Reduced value 0.3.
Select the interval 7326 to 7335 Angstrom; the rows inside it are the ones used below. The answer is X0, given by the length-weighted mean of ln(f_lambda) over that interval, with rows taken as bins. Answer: 2.36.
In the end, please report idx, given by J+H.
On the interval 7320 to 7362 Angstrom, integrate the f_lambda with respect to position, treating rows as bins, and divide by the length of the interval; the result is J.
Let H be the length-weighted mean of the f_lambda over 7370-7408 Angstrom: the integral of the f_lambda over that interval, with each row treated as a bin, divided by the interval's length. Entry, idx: 22.3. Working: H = 11.3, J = 11.0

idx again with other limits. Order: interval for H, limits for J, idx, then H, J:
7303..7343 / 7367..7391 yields 22.0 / 10.9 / 11.1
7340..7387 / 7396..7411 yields 22.5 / 11.1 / 11.4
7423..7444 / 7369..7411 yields 22.3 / 11.0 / 11.2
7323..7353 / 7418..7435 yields 22.5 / 11.2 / 11.4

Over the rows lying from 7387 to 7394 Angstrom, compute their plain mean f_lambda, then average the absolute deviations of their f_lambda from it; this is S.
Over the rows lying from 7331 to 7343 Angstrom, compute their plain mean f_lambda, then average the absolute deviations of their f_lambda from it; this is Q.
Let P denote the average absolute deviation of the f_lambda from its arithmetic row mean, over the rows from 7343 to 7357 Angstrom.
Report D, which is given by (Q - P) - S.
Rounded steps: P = 0.9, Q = 0.74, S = 0.19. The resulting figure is -0.4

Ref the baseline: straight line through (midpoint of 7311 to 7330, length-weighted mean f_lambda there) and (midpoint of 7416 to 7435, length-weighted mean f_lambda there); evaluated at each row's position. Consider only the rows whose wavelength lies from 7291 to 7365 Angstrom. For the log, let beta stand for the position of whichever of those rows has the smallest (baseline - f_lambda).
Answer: 7364.35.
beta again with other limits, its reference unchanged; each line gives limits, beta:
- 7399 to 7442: 7429.07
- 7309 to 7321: 7311.97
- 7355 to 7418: 7384.73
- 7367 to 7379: 7376.23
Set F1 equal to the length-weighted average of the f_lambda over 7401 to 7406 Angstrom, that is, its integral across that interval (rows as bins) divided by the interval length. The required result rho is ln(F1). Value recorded 2.48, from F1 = 12.0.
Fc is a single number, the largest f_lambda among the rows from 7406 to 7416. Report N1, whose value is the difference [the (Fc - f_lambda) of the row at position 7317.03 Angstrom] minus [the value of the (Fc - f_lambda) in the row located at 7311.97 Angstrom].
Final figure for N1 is 0.5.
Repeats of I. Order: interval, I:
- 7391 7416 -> 3.4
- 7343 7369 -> 3.6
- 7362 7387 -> 6.4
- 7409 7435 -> 4.2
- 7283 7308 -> 3.5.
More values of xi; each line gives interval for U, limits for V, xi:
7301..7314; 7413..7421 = 0.7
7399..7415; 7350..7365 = 0.9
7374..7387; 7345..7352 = 4.1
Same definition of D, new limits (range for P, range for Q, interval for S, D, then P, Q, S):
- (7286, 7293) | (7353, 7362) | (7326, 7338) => -0.4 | 0.4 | 0.78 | 0.76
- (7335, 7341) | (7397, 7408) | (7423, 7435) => -0.6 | 0.5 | 0.83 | 0.97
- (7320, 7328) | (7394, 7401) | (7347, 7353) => -1.0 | 0.8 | 0.62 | 0.83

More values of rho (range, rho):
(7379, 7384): 2.31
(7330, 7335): 2.37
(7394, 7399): 2.44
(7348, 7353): 2.42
